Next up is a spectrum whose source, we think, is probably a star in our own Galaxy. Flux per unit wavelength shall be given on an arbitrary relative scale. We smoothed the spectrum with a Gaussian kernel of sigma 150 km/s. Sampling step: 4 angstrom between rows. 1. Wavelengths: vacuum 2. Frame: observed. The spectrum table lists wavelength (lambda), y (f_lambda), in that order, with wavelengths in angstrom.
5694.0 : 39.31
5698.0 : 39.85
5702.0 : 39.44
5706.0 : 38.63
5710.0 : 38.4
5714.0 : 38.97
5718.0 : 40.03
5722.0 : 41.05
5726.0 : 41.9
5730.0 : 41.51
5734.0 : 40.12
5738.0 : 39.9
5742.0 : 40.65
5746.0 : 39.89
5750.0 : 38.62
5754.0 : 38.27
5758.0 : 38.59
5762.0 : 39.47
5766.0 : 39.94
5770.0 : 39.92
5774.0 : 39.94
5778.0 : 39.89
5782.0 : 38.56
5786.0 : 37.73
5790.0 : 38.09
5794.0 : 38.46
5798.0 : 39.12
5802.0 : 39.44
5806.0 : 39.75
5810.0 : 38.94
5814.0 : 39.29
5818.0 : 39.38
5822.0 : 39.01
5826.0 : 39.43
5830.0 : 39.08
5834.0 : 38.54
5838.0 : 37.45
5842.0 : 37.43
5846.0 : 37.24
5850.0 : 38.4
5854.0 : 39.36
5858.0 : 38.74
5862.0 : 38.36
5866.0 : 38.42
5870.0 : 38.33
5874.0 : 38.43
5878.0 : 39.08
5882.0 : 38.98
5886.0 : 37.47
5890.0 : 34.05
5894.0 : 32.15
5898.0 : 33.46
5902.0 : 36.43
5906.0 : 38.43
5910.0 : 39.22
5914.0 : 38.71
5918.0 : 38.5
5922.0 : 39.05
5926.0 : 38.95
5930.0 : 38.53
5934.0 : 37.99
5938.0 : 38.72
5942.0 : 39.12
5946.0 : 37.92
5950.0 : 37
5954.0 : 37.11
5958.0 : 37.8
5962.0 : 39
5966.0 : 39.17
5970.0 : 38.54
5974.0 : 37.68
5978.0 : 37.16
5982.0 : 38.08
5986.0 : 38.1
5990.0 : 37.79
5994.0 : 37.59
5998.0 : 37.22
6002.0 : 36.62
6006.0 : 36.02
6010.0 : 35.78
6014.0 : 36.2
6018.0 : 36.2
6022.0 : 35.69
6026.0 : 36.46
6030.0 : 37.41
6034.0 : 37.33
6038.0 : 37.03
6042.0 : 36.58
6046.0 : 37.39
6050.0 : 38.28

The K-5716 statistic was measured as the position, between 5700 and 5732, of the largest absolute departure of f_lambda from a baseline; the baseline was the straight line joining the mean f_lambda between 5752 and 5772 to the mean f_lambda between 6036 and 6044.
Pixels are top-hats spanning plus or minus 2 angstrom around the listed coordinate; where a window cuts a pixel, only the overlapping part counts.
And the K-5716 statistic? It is 5726.0 angstrom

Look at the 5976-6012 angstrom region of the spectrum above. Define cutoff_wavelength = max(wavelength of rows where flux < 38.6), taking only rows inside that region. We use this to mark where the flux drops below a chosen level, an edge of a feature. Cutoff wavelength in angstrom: 6010.0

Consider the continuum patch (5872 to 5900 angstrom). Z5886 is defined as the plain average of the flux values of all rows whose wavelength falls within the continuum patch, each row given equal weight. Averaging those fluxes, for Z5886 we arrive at 36.2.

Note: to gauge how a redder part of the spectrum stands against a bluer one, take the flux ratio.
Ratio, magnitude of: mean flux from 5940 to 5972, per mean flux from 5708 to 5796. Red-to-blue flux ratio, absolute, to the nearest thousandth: 0.966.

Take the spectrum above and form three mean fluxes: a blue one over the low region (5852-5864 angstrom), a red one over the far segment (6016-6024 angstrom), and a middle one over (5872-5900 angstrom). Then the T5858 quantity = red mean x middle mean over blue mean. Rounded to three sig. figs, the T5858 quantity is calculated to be 33.5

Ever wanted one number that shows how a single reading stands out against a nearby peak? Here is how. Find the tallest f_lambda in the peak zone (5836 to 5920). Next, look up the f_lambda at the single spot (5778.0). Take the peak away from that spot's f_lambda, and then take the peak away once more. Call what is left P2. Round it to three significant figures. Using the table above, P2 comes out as -38.8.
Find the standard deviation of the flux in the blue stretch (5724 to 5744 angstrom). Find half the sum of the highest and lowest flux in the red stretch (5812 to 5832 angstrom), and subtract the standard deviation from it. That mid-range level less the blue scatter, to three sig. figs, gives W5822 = 38.4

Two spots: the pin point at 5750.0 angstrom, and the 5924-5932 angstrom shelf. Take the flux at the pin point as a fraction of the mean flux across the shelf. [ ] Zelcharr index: 1.00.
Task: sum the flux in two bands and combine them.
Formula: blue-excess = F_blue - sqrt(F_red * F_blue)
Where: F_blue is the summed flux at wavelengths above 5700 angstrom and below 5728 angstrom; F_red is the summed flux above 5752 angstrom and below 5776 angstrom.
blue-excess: 22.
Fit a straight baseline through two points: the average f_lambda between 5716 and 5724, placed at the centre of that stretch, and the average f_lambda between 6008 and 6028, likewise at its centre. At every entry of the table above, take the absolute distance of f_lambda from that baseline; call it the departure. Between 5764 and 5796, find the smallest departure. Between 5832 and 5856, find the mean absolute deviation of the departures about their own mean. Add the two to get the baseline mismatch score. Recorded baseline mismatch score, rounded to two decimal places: 0.54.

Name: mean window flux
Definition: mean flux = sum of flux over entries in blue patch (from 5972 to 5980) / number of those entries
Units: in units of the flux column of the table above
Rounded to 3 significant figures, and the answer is 37.4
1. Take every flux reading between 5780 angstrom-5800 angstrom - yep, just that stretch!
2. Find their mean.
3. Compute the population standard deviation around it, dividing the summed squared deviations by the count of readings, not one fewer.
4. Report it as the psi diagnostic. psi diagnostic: 0.47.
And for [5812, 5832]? 0.17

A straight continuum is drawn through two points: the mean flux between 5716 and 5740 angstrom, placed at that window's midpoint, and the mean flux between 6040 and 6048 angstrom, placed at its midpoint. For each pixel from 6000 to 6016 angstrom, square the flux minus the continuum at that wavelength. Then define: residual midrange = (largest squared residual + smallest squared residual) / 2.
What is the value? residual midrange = 1.67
